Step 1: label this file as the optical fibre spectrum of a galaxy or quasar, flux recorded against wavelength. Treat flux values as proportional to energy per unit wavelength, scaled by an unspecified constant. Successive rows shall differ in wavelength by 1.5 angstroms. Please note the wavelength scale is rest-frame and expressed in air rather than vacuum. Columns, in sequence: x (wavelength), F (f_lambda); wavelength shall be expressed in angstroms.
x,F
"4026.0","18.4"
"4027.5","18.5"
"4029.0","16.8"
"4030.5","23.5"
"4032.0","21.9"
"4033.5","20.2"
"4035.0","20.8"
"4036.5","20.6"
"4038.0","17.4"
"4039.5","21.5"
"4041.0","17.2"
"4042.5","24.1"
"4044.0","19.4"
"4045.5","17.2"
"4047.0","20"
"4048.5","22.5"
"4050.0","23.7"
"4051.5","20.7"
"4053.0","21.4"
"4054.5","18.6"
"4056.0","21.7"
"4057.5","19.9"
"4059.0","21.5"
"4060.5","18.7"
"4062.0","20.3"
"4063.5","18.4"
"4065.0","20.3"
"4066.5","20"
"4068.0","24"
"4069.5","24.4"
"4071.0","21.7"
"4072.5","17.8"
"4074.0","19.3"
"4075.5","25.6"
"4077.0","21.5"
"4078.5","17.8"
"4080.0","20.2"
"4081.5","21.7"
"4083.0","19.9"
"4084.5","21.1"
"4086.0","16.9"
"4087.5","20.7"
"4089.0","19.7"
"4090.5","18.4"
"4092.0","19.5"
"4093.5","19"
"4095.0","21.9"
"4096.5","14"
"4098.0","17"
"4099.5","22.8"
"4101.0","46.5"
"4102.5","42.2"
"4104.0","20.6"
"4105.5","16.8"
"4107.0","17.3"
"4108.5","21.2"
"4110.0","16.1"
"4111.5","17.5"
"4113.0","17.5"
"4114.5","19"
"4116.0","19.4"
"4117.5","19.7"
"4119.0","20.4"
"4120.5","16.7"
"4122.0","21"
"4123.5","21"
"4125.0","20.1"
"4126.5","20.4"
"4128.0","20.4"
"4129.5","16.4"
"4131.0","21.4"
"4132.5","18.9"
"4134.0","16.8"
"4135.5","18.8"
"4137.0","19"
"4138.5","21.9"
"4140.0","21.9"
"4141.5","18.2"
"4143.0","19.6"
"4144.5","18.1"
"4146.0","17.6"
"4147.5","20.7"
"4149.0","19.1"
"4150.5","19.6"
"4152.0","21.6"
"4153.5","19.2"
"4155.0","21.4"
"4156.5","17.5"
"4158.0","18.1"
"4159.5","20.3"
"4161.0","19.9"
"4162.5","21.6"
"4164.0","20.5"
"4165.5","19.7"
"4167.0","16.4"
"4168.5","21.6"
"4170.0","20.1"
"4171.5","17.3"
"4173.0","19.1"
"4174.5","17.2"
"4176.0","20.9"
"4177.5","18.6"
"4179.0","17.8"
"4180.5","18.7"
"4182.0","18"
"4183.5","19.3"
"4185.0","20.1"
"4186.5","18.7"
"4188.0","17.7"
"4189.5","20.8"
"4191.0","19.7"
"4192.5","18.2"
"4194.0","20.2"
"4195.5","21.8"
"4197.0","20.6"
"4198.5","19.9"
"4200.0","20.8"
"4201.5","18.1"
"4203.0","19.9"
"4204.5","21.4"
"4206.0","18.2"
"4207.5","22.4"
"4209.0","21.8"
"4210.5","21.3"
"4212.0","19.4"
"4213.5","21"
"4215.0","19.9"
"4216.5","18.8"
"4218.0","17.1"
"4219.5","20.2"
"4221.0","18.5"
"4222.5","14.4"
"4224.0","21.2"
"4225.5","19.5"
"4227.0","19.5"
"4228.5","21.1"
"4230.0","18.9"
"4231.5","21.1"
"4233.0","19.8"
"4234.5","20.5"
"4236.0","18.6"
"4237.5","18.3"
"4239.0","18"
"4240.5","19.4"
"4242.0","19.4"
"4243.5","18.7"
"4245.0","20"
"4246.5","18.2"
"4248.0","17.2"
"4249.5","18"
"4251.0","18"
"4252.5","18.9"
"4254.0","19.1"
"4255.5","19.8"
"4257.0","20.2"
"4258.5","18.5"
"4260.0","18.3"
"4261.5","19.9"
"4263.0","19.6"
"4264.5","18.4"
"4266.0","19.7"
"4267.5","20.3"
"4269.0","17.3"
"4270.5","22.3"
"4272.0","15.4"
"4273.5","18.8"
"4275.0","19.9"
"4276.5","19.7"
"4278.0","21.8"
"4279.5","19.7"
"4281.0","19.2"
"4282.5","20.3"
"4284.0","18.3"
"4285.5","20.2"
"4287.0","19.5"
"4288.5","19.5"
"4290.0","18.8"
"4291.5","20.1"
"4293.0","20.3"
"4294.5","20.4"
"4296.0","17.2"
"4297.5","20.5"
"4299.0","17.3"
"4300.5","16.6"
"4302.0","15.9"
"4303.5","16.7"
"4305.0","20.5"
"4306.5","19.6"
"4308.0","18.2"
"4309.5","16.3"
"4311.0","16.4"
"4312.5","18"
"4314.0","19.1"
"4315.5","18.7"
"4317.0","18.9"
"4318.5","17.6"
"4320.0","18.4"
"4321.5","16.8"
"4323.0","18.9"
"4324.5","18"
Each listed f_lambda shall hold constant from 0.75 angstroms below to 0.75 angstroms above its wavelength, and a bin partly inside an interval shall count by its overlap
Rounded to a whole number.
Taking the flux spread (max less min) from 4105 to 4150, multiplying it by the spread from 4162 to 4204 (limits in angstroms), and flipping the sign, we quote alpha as -31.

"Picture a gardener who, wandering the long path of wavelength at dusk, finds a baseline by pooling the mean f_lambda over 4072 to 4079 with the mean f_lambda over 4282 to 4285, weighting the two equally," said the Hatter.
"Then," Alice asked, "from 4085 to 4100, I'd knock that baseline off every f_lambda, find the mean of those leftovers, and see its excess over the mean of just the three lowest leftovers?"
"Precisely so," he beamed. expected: 3.0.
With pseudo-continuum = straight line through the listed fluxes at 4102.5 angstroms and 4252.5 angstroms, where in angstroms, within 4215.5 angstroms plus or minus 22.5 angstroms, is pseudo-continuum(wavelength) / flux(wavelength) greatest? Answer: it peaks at 4222.5 angstroms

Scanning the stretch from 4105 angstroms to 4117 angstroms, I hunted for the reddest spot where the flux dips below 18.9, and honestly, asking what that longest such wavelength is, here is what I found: 4113.0 angstroms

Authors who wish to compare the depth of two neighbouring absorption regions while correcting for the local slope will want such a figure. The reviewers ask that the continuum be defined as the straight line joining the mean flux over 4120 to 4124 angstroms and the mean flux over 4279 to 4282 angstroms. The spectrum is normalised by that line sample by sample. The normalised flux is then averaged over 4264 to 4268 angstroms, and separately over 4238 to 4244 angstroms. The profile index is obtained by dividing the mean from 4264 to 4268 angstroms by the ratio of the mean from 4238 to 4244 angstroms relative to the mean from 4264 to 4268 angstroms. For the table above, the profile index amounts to 1.033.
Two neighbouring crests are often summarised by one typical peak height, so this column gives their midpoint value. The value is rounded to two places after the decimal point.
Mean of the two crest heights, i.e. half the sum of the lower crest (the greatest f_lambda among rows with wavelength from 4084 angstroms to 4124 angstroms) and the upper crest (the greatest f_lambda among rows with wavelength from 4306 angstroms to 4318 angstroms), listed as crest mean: 33.05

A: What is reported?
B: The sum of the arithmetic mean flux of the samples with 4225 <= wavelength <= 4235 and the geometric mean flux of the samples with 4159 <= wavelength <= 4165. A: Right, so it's 40.6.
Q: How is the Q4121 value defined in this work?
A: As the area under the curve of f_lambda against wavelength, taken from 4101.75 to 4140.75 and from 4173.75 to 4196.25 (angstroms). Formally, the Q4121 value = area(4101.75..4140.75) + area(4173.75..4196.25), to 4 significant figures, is 1215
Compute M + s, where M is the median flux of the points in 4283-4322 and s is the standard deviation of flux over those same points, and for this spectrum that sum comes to 20.0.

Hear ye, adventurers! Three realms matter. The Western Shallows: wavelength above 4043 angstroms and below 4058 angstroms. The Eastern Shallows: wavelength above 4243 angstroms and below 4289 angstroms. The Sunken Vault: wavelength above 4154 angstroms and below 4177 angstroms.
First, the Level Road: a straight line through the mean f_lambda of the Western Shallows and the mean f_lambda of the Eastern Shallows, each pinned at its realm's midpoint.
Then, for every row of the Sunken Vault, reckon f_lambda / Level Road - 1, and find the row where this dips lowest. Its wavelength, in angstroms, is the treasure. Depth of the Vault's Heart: 4167.0 angstroms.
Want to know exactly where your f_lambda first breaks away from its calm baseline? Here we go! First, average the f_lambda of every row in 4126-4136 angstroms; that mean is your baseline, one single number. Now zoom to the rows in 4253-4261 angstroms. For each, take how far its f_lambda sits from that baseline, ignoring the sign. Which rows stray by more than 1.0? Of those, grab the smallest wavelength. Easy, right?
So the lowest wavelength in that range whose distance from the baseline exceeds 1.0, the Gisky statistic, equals 4257.0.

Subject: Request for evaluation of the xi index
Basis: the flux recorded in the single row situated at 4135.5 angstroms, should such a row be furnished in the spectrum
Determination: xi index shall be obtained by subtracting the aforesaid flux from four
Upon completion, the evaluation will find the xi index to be -15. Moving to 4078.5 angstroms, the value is -14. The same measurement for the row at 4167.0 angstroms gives -12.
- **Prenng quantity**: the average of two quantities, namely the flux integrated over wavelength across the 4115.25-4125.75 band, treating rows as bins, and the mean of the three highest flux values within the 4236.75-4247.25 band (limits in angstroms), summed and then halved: 114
